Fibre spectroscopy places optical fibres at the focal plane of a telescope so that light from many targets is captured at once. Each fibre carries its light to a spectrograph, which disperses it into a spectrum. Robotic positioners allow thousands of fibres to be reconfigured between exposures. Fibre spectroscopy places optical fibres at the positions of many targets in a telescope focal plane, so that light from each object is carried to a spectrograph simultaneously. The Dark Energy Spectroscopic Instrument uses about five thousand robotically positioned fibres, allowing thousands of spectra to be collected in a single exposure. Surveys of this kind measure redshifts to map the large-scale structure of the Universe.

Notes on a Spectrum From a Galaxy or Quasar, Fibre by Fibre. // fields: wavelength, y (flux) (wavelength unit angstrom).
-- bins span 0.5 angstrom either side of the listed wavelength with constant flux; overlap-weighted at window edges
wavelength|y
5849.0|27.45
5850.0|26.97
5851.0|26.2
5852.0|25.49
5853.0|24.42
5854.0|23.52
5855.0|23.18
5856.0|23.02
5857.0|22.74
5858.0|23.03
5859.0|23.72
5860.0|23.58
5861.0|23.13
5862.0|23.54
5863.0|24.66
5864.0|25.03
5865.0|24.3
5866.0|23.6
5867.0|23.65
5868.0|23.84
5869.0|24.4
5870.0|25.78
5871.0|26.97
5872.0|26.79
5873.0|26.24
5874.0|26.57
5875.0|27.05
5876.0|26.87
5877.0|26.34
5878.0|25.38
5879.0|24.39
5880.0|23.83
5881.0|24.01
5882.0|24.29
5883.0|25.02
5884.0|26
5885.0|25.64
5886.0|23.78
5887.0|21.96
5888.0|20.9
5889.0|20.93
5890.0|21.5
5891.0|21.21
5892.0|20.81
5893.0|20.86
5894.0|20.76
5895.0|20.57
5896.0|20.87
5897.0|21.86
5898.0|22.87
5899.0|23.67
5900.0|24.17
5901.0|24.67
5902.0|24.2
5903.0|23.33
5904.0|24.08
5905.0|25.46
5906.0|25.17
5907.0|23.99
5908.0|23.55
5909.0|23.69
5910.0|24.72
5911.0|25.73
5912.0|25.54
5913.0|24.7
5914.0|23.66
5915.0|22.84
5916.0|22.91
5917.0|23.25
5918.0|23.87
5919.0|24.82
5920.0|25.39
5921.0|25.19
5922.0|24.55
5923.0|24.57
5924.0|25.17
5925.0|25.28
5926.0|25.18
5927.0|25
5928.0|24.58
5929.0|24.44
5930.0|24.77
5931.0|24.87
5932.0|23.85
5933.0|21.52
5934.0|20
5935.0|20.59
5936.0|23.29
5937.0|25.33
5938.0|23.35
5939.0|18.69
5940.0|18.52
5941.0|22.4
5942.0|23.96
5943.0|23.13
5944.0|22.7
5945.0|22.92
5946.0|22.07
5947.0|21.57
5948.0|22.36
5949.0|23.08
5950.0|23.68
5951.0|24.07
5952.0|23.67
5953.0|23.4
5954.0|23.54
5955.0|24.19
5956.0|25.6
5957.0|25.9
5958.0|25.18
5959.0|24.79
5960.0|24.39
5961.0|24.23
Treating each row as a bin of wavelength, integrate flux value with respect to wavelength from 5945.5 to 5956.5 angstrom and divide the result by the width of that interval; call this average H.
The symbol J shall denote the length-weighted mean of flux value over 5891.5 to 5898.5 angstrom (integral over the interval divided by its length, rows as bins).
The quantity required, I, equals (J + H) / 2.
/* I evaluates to 22.3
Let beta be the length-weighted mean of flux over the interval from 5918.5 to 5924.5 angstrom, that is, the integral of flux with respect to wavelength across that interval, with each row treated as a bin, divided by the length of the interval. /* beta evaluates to 24.9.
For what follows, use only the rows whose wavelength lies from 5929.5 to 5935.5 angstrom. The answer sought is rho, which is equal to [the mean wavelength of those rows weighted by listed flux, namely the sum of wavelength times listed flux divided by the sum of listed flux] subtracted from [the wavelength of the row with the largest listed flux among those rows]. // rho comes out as -1.4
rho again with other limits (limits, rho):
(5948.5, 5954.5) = -0.5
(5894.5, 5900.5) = 2.4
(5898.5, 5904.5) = -0.5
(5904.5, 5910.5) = -2.5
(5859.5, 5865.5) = 1.5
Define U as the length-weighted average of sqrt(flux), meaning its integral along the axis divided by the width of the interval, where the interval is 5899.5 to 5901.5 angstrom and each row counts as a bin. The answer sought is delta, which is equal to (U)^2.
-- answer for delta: 24.42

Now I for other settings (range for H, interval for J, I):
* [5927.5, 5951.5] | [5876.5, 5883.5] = 23.7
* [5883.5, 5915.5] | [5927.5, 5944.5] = 23.0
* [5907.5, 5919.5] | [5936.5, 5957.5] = 23.6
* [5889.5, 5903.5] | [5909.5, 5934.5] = 23.2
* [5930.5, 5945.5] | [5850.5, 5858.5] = 23.1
